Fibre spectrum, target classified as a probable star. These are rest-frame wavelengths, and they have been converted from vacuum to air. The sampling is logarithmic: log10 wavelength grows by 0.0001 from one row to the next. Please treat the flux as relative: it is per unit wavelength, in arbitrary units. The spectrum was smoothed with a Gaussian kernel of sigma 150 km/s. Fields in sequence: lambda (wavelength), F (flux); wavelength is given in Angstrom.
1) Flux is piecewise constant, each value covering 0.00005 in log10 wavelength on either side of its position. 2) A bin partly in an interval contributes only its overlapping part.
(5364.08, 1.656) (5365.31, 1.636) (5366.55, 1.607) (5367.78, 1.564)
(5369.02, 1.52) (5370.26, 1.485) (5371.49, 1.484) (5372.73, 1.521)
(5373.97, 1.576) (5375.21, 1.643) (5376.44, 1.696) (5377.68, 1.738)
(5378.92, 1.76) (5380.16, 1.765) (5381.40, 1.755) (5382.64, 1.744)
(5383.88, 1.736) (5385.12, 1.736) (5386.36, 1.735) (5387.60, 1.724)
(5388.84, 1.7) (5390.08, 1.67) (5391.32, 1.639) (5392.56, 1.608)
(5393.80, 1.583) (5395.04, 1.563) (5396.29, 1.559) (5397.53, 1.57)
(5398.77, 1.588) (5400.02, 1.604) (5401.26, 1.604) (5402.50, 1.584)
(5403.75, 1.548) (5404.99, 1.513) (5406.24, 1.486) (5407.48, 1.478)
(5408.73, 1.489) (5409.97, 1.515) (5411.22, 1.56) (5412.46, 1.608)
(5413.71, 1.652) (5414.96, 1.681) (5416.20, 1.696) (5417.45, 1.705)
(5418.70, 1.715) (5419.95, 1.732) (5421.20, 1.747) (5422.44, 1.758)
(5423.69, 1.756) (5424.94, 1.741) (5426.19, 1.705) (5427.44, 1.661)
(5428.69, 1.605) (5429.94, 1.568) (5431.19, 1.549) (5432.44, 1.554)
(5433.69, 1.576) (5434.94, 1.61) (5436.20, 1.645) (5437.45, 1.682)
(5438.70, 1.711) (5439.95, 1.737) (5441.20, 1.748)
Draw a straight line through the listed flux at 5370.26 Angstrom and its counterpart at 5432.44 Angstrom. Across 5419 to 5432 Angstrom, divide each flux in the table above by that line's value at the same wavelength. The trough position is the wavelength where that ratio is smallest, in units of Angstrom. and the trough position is 5431.19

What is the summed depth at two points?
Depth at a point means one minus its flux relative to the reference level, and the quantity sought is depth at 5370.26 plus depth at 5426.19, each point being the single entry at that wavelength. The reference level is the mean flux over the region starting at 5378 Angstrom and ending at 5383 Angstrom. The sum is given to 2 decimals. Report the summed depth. 0.18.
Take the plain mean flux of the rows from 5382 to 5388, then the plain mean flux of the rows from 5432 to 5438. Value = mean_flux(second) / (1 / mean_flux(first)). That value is 2.80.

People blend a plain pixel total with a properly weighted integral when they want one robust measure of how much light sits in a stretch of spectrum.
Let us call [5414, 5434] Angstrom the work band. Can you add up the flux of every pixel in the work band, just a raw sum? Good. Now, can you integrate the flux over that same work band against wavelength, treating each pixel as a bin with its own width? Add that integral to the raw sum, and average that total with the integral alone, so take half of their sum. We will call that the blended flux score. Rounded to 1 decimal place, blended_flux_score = 46.8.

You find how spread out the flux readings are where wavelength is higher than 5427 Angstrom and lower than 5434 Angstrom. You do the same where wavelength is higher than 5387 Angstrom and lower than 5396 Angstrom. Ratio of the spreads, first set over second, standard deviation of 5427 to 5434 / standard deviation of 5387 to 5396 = 0.7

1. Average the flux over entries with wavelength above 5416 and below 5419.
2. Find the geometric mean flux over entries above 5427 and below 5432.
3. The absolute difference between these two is 0.11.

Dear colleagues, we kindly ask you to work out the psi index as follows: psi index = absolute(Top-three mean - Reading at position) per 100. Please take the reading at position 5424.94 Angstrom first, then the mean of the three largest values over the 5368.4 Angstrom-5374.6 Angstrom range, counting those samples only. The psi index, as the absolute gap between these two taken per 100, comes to 0.0020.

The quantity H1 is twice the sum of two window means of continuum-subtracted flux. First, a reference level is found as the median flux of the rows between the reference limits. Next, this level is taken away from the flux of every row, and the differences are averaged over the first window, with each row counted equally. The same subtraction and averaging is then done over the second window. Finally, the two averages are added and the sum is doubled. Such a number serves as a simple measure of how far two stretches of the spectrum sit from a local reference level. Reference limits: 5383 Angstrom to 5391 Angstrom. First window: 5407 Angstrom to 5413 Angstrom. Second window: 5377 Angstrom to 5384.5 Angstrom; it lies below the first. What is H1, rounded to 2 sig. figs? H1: -0.36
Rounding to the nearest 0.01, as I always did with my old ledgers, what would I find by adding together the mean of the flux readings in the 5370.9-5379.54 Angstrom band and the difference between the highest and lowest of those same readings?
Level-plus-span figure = 1.91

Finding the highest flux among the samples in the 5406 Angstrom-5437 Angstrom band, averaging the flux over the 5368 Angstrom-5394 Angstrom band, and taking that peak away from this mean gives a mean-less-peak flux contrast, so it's -0.100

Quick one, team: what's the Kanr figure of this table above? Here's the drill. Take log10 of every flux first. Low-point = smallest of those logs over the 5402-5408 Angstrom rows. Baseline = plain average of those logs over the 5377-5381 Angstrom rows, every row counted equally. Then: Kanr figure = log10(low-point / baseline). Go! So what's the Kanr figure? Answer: -0.16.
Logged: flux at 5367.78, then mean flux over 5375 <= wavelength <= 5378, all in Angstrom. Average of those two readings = 1.63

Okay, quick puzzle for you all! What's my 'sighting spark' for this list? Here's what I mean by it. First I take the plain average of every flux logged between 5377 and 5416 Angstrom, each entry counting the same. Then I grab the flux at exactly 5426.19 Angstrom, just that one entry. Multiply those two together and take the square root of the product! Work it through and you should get 1.67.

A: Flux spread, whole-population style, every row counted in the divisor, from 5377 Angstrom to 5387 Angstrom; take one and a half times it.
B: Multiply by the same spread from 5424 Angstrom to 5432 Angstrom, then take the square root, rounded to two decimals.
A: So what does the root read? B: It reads 0.03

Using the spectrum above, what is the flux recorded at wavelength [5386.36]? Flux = 1.735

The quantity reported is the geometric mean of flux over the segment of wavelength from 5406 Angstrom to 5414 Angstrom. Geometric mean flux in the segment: 1.54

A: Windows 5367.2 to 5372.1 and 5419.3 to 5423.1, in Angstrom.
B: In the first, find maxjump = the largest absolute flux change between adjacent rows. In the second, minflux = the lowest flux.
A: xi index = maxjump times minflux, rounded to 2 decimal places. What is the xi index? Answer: 0.08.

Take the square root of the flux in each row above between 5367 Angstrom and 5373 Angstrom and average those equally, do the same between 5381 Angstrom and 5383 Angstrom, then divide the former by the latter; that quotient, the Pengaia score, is 0.93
